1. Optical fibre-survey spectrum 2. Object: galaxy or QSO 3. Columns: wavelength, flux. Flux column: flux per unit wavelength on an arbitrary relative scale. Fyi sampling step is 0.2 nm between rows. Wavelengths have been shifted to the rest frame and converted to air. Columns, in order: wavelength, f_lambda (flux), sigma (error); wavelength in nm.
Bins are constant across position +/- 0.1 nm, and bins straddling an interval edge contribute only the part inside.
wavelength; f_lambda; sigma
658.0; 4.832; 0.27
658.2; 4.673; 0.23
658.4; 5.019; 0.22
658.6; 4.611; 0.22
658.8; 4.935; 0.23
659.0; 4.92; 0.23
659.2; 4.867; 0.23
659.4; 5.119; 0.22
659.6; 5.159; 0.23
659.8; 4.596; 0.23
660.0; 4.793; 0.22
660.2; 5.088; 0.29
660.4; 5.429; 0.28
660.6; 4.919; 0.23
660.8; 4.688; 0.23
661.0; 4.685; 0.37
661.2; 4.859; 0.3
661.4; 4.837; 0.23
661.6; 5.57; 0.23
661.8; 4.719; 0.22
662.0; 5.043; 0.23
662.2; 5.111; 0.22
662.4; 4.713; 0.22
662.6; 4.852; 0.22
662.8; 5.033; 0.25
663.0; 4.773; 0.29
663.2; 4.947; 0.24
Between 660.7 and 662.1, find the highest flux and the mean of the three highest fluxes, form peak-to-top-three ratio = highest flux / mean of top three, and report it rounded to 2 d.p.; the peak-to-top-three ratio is 1.08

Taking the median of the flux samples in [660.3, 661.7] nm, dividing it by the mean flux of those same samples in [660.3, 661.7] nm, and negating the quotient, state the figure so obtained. -0.97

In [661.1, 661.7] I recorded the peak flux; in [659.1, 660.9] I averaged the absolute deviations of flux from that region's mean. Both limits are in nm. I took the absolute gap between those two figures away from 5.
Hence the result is -0.36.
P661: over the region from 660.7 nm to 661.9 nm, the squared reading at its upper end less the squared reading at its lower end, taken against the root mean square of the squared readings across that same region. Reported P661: 0.012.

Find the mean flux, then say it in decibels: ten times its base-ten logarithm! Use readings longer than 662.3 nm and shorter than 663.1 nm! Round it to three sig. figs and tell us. 6.85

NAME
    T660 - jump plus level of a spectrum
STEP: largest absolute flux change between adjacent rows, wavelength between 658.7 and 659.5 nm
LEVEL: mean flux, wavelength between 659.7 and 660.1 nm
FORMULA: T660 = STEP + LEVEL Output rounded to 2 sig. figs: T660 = 4.9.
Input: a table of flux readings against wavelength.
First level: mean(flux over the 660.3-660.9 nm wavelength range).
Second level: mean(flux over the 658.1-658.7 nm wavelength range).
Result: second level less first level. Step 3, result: -0.2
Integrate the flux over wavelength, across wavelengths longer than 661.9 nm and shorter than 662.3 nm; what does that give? 2.0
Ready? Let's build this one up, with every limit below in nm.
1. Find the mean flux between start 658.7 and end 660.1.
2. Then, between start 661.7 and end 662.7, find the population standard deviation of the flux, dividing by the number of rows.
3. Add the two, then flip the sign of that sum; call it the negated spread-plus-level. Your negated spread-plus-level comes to -5.08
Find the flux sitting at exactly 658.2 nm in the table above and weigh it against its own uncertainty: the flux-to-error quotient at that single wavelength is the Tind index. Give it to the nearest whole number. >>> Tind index 20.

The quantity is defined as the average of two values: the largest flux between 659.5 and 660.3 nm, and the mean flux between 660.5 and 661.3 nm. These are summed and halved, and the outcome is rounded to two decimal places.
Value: 4.97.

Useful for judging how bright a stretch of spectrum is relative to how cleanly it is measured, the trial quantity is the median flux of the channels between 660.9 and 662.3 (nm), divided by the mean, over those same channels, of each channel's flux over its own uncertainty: 0.242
